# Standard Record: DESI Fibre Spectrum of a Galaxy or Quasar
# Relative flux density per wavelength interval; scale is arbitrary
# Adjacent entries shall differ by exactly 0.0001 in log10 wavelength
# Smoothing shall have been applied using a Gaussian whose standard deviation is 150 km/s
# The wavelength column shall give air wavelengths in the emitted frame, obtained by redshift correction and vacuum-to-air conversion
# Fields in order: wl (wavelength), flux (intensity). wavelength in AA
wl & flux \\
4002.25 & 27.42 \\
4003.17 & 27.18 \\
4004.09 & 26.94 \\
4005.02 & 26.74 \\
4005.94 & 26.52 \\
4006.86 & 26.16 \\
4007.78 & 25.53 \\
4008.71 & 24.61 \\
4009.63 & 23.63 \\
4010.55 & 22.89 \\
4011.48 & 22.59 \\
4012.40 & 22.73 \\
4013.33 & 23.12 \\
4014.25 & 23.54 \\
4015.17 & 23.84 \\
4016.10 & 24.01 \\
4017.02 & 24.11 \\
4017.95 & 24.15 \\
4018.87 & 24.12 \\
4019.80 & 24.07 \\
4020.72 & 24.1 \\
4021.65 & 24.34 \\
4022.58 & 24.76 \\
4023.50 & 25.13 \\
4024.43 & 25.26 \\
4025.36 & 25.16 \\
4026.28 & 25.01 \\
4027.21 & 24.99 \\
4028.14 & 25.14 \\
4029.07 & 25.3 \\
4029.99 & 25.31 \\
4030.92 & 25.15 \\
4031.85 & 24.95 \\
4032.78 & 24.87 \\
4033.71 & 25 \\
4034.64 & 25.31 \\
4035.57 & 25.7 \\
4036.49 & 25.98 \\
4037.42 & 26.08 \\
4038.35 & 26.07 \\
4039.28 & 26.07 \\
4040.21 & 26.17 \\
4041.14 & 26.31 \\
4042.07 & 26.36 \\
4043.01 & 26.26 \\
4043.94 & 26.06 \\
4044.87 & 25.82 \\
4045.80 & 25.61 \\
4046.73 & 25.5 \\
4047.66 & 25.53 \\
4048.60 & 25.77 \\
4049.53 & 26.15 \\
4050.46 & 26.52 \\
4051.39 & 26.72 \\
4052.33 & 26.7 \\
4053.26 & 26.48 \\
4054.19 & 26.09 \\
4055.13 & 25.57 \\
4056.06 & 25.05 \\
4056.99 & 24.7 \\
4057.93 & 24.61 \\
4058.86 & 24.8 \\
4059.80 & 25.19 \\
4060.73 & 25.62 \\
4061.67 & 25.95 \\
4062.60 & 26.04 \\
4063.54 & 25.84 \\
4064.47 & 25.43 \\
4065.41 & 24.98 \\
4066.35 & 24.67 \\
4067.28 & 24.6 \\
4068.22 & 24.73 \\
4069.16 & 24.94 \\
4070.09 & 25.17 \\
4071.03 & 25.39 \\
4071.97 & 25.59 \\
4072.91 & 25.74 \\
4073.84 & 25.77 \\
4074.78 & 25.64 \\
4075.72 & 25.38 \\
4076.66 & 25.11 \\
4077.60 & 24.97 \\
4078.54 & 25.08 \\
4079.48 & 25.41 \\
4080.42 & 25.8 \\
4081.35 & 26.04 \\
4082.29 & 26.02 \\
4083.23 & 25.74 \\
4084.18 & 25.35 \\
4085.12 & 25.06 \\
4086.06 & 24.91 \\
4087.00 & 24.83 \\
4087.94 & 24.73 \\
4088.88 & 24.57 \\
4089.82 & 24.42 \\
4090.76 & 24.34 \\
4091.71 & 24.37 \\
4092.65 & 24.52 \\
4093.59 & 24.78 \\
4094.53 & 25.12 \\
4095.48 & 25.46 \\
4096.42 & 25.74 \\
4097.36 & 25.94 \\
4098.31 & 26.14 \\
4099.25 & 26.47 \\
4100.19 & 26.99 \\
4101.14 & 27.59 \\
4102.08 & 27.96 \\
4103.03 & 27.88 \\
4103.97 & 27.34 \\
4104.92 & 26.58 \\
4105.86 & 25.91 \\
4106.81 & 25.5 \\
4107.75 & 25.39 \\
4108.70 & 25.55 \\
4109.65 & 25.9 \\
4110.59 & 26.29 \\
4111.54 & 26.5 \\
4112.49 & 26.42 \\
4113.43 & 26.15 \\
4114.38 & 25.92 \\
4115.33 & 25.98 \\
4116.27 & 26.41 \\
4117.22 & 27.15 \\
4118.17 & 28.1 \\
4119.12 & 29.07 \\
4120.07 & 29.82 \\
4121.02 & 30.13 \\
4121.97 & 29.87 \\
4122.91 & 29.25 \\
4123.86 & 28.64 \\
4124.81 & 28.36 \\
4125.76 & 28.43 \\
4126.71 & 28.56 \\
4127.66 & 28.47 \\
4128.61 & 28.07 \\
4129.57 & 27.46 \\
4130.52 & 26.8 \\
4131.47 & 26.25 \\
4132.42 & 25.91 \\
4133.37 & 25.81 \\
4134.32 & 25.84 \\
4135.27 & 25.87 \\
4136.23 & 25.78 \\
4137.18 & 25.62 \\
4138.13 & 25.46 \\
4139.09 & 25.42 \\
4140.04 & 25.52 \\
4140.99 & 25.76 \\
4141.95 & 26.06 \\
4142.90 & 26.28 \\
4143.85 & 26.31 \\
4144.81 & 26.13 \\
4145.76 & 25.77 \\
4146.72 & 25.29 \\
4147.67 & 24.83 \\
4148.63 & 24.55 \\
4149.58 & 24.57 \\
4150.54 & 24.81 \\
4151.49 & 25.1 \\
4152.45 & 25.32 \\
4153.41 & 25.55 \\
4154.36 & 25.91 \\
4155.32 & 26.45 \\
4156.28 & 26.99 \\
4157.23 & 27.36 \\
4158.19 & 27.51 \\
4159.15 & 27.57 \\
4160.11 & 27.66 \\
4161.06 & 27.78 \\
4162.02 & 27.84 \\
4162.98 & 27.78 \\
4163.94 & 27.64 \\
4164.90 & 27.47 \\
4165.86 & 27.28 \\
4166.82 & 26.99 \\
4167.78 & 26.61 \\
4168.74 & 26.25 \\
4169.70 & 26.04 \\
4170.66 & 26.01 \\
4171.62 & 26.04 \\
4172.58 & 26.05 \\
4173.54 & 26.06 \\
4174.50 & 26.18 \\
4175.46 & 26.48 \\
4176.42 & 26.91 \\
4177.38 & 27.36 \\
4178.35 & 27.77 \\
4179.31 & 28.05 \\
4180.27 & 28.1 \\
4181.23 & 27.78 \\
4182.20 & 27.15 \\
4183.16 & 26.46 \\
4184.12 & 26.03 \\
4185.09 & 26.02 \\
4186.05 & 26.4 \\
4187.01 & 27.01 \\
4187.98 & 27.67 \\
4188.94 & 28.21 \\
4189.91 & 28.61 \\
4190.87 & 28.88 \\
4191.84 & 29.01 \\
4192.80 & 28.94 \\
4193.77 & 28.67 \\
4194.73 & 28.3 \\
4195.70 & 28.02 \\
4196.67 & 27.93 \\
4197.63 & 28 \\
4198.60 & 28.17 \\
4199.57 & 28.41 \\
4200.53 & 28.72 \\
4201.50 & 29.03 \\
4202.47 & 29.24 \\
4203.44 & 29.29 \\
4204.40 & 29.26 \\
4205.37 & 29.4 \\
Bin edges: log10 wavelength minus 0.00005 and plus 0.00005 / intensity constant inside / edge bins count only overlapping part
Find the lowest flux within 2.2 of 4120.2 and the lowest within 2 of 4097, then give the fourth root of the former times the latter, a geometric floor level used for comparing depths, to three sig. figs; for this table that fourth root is 5.17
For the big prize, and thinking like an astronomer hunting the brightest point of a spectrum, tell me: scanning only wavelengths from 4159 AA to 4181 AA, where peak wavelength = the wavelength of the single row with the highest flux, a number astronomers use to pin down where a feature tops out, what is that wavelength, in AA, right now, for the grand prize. 4180.27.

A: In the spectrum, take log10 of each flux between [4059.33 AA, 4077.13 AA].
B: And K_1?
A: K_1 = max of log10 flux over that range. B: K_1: 1.42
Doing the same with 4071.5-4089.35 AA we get 1.42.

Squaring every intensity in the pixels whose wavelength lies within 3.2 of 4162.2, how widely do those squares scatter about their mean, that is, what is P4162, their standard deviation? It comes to 7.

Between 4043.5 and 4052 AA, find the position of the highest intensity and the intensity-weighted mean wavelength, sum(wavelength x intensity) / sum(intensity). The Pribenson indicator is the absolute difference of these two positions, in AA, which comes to 3.7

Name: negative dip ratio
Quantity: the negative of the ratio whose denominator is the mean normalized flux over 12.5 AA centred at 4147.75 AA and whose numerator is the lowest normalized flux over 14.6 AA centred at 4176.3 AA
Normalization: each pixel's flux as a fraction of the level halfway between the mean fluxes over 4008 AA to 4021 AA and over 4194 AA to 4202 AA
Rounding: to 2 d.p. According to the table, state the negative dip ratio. -1.02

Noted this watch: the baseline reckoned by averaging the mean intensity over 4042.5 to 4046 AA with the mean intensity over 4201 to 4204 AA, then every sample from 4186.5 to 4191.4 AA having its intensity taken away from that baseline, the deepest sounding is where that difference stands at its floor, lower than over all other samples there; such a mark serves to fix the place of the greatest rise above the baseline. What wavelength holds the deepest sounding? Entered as 4190.87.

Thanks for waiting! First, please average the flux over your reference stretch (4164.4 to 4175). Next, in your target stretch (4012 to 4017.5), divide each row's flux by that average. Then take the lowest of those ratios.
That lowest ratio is 0.86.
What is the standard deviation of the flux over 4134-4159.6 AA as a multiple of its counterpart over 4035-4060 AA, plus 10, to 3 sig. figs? 11.4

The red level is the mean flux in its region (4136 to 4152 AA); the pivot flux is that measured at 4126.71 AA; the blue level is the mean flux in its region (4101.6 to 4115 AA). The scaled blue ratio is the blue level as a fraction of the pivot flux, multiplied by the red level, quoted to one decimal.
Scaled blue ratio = 23.5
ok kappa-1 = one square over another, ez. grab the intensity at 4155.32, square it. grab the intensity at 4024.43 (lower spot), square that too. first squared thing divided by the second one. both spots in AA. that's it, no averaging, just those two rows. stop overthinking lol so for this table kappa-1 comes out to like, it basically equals 1.10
